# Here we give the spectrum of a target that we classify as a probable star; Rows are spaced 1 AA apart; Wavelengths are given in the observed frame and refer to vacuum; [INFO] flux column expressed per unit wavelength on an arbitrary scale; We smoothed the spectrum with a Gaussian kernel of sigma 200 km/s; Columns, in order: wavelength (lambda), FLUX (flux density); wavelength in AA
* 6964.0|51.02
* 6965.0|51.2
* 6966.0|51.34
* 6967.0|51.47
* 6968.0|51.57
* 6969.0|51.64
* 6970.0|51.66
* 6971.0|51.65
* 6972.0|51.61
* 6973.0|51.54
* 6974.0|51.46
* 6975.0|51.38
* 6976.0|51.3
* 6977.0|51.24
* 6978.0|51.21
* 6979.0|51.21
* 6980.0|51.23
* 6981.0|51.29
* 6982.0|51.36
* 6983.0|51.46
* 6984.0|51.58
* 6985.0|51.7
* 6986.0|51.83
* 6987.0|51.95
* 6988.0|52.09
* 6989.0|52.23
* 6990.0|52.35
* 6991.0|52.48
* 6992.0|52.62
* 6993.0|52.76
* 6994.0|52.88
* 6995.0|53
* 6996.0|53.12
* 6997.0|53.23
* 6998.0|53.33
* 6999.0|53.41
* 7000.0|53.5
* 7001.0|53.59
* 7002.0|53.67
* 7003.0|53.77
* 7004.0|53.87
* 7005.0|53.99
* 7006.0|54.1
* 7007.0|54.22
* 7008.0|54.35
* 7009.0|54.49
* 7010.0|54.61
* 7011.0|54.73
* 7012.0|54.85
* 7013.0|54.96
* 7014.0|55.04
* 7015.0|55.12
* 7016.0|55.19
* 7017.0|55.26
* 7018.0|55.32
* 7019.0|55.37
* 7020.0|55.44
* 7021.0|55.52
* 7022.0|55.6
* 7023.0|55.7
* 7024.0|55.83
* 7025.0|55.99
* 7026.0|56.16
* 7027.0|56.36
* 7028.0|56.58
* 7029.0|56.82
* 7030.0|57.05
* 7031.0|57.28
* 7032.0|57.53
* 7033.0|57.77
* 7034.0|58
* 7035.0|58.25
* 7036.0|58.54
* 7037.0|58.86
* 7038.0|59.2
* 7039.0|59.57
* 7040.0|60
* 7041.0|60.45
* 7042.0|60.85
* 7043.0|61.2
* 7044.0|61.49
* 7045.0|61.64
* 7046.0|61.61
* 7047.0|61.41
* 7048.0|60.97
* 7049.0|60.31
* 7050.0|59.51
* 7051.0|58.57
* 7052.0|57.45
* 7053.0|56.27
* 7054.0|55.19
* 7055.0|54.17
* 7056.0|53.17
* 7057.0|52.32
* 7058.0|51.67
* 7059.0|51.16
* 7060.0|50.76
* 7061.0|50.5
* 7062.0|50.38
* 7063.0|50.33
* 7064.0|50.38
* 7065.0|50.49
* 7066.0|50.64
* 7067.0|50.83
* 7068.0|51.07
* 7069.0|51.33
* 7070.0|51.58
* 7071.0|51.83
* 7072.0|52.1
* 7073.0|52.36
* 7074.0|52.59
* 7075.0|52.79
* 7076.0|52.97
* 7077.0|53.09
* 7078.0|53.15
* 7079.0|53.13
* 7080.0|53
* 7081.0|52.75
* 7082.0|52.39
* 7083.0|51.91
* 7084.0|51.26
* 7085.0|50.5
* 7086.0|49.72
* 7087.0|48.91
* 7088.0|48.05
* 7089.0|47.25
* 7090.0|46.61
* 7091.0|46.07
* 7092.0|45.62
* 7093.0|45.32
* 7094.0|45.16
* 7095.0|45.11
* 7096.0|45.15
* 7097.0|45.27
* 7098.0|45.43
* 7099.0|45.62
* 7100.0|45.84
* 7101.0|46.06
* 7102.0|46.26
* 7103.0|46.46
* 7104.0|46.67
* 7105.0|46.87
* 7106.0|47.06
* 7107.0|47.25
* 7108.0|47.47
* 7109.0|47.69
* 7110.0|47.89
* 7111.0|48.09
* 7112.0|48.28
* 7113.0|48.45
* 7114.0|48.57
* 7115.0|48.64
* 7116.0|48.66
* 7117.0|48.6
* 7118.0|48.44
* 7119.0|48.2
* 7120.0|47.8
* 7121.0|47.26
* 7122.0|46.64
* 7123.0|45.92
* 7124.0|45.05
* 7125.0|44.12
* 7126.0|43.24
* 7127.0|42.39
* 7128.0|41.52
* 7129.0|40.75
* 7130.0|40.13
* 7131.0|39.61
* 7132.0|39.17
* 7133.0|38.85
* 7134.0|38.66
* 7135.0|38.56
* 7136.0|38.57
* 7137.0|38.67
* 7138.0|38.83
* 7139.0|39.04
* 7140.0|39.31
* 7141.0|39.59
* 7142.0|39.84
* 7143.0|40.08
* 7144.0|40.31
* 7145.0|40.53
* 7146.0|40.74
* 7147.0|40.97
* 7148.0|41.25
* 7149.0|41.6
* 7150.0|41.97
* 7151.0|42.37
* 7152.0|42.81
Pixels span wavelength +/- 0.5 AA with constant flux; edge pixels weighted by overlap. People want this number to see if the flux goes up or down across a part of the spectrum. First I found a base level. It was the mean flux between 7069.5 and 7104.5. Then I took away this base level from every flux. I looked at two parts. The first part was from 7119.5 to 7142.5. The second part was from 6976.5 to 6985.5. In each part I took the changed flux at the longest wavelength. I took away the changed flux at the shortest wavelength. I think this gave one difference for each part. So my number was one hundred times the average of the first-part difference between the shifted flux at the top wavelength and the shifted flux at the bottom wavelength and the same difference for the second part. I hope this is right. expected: -375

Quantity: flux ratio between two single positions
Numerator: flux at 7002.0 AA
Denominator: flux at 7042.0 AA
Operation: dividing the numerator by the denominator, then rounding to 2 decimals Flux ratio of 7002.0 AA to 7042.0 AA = 0.88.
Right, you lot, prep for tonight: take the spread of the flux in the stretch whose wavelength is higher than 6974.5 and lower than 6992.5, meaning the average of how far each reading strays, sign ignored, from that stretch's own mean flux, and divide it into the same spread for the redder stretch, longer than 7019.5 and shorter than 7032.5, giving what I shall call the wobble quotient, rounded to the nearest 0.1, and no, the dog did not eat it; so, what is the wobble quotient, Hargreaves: 1.4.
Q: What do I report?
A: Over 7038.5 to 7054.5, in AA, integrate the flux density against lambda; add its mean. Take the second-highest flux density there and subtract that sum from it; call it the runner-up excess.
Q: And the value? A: -955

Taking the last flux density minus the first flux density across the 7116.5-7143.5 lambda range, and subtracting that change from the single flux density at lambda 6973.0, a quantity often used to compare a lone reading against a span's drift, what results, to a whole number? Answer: 60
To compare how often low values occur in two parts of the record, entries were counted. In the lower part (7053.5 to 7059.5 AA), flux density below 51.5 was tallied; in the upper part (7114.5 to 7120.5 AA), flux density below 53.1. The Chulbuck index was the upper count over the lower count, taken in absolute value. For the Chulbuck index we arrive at 6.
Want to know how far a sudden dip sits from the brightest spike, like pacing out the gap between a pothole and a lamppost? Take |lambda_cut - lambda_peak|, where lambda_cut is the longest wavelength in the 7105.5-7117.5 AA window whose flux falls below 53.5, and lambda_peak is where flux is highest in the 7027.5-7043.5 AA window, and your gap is 74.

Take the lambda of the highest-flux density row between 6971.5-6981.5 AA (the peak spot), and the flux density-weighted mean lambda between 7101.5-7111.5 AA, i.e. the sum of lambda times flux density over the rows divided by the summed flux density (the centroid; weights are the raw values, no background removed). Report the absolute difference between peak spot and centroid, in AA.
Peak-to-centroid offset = 134.5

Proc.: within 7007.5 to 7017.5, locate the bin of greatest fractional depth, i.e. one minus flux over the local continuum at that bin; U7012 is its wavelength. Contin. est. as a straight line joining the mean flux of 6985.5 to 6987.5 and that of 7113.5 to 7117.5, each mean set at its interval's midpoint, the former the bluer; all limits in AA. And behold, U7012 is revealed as 7008.0 AA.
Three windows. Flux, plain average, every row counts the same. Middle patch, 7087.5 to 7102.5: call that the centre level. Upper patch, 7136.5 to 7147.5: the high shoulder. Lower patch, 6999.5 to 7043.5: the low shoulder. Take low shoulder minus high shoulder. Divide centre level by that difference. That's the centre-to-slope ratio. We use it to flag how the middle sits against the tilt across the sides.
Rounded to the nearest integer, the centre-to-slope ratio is 3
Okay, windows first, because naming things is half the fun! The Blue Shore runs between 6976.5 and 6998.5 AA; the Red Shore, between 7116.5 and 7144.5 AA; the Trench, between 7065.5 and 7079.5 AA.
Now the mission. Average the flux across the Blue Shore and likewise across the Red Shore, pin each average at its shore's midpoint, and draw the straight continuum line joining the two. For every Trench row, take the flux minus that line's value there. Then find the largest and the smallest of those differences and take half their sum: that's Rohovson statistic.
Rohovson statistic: 5.7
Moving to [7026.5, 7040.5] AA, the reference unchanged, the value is 9.3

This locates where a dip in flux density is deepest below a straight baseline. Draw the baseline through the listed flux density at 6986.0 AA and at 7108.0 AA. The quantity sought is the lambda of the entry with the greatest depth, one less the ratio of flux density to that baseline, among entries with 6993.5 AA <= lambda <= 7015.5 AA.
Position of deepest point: 6994.0 AA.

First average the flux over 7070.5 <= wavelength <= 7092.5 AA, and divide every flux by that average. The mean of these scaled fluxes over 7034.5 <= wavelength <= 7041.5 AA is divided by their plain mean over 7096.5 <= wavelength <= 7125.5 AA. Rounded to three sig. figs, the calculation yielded 1.26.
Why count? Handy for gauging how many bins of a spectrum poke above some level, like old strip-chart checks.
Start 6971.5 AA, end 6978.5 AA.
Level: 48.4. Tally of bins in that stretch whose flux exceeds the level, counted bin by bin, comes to 7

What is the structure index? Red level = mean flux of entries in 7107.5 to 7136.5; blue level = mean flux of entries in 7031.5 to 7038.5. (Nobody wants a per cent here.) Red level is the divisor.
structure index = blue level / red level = 1.30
